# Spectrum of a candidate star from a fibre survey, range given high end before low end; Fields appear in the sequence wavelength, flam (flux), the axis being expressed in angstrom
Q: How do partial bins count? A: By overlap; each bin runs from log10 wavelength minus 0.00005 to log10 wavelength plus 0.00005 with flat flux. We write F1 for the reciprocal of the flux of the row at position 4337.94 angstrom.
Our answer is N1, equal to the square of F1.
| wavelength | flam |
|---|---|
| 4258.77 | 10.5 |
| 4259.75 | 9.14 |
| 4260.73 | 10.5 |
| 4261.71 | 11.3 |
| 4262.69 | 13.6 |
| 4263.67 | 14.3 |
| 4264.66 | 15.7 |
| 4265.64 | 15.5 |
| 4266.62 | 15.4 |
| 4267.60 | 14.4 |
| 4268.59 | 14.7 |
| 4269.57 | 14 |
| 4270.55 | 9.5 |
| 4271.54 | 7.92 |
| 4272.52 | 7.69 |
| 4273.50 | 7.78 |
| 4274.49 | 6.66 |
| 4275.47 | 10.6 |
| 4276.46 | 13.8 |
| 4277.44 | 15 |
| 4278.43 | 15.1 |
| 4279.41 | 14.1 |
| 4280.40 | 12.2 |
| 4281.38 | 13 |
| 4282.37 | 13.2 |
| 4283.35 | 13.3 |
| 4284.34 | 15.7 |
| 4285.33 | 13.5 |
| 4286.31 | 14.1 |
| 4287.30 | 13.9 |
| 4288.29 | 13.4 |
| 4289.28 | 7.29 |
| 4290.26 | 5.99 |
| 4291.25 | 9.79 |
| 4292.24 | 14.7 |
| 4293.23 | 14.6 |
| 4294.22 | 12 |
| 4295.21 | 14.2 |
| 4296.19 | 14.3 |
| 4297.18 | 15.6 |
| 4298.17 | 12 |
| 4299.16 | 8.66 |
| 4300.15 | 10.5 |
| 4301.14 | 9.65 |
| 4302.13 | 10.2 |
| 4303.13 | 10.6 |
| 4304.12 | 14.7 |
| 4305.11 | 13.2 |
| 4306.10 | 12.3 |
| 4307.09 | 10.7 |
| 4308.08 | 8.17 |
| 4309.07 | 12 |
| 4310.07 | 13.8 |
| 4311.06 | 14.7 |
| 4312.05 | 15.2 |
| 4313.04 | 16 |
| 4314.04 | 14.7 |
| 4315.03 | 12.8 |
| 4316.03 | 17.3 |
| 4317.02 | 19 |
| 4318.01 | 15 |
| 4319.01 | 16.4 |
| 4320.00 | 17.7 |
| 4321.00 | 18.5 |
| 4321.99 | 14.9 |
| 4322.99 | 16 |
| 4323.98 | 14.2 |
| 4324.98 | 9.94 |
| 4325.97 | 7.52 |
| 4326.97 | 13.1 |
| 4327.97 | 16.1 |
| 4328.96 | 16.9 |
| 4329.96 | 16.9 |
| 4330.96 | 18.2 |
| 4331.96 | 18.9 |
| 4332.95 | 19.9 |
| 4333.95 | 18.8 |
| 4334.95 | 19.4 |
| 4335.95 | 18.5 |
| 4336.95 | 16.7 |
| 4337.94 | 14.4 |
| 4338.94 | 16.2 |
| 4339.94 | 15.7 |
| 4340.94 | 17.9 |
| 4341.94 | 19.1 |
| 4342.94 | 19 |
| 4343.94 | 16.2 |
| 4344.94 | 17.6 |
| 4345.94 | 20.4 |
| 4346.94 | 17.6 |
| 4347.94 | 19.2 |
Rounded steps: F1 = 0.069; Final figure 0.0048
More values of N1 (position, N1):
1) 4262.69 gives 0.0054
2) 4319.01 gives 0.0037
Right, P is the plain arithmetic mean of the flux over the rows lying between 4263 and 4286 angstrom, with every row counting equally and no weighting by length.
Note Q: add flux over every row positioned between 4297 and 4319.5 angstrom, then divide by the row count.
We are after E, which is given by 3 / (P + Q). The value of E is 0.116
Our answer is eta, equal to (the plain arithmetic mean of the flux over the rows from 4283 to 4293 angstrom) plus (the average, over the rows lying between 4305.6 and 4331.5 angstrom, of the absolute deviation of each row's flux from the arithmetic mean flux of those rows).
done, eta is 14.5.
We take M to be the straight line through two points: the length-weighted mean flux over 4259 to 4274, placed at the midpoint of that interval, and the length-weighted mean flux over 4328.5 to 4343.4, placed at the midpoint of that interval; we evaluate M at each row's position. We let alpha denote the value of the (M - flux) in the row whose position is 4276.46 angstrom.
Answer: -1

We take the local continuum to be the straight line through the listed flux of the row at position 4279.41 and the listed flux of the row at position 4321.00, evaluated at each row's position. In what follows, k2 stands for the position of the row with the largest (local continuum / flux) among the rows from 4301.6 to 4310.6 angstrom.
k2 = 4308.08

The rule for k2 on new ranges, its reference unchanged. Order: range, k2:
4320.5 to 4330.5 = 4325.97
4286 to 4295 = 4290.26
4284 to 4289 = 4288.29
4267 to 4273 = 4272.52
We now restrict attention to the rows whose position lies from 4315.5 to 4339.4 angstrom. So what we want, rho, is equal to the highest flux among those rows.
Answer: 19.9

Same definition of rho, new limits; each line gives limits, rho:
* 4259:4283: 15.7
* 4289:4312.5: 15.6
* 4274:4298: 15.7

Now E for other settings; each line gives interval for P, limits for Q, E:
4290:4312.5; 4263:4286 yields 0.121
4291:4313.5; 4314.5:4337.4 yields 0.105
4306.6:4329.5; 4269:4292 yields 0.115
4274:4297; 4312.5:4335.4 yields 0.105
